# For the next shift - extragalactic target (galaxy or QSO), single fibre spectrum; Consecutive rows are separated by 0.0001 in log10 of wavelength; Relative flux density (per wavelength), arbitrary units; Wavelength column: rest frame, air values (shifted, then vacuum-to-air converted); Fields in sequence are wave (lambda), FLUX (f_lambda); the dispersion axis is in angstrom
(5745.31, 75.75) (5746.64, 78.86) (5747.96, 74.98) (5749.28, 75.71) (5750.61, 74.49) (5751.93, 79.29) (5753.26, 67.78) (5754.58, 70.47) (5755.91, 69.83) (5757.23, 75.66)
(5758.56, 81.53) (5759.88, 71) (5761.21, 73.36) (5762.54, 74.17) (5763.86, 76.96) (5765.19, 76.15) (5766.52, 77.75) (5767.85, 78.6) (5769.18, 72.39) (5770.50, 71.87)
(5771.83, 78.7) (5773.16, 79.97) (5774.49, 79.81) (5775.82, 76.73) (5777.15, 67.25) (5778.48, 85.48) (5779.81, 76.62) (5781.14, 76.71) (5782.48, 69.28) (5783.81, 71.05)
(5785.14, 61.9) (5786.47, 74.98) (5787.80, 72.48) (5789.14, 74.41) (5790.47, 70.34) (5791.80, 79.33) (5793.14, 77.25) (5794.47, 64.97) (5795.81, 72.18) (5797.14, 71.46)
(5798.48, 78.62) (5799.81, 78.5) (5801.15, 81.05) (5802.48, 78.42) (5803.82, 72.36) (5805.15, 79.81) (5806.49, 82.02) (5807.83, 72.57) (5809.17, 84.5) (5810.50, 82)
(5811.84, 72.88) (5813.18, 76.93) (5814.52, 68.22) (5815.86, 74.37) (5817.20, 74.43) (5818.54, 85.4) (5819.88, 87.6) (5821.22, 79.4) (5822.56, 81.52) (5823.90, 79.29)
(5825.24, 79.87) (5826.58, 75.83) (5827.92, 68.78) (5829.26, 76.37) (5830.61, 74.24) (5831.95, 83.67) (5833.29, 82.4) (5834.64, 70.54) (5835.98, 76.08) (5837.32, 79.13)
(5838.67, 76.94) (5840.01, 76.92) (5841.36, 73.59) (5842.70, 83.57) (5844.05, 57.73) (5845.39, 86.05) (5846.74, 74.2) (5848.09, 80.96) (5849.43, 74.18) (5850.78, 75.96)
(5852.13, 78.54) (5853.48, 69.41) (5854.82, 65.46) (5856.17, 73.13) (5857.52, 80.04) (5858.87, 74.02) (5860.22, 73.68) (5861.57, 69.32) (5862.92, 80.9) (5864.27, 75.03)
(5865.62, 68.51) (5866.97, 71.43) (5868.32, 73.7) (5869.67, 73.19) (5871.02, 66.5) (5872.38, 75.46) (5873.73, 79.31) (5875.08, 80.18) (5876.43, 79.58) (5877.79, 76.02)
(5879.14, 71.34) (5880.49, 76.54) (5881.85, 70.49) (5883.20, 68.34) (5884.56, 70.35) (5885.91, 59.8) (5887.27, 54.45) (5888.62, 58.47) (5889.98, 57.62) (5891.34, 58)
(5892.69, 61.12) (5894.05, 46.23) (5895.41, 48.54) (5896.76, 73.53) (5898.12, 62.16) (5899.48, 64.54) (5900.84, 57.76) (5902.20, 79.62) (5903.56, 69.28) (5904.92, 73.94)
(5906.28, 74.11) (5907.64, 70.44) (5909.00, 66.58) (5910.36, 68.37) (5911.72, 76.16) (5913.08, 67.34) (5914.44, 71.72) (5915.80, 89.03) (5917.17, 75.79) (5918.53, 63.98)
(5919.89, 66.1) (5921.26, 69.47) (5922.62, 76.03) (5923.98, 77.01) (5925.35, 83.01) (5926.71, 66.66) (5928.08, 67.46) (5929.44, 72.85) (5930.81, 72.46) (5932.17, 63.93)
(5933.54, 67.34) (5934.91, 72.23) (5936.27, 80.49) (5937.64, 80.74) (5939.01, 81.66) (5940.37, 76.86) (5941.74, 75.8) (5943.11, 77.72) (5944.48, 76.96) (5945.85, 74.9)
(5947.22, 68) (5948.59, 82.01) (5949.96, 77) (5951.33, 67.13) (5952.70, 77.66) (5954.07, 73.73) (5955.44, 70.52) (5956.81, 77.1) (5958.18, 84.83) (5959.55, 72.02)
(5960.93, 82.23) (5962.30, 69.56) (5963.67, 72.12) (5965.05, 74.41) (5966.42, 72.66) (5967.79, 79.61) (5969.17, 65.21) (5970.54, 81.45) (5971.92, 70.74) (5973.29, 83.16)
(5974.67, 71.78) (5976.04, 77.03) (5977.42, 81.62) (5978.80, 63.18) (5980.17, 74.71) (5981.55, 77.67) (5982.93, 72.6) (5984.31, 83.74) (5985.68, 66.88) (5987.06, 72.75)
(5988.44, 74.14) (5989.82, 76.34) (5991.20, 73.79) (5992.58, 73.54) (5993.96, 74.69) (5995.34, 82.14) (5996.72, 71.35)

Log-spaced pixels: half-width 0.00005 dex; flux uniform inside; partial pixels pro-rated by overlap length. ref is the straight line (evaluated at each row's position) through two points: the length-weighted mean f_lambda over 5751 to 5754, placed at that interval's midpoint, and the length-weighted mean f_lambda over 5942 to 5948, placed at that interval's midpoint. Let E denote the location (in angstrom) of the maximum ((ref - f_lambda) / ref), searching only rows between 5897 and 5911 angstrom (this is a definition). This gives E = 5900.84 angstrom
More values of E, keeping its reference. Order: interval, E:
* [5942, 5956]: 5951.33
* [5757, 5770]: 5759.88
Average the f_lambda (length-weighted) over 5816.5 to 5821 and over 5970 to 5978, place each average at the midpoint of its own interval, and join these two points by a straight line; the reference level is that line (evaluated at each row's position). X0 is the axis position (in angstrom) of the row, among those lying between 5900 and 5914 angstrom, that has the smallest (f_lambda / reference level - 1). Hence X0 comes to 5900.84 angstrom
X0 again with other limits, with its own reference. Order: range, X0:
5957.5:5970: 5969.17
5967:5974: 5969.17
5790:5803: 5794.47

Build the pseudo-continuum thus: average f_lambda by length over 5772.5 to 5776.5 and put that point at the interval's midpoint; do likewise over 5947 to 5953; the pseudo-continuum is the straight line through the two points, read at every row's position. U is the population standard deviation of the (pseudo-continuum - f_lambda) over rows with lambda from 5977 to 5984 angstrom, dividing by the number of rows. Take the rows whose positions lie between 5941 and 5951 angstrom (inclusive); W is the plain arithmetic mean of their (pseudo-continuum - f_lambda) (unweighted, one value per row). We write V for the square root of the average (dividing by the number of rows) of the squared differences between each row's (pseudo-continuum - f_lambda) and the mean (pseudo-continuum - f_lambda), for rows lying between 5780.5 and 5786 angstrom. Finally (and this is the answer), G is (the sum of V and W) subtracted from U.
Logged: 2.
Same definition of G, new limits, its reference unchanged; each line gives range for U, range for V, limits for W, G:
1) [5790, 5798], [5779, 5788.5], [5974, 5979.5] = -1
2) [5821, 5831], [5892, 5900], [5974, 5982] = -5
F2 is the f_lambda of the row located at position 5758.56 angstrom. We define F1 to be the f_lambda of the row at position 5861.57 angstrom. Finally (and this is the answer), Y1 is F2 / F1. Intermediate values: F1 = 69.32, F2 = 81.53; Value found 1.18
